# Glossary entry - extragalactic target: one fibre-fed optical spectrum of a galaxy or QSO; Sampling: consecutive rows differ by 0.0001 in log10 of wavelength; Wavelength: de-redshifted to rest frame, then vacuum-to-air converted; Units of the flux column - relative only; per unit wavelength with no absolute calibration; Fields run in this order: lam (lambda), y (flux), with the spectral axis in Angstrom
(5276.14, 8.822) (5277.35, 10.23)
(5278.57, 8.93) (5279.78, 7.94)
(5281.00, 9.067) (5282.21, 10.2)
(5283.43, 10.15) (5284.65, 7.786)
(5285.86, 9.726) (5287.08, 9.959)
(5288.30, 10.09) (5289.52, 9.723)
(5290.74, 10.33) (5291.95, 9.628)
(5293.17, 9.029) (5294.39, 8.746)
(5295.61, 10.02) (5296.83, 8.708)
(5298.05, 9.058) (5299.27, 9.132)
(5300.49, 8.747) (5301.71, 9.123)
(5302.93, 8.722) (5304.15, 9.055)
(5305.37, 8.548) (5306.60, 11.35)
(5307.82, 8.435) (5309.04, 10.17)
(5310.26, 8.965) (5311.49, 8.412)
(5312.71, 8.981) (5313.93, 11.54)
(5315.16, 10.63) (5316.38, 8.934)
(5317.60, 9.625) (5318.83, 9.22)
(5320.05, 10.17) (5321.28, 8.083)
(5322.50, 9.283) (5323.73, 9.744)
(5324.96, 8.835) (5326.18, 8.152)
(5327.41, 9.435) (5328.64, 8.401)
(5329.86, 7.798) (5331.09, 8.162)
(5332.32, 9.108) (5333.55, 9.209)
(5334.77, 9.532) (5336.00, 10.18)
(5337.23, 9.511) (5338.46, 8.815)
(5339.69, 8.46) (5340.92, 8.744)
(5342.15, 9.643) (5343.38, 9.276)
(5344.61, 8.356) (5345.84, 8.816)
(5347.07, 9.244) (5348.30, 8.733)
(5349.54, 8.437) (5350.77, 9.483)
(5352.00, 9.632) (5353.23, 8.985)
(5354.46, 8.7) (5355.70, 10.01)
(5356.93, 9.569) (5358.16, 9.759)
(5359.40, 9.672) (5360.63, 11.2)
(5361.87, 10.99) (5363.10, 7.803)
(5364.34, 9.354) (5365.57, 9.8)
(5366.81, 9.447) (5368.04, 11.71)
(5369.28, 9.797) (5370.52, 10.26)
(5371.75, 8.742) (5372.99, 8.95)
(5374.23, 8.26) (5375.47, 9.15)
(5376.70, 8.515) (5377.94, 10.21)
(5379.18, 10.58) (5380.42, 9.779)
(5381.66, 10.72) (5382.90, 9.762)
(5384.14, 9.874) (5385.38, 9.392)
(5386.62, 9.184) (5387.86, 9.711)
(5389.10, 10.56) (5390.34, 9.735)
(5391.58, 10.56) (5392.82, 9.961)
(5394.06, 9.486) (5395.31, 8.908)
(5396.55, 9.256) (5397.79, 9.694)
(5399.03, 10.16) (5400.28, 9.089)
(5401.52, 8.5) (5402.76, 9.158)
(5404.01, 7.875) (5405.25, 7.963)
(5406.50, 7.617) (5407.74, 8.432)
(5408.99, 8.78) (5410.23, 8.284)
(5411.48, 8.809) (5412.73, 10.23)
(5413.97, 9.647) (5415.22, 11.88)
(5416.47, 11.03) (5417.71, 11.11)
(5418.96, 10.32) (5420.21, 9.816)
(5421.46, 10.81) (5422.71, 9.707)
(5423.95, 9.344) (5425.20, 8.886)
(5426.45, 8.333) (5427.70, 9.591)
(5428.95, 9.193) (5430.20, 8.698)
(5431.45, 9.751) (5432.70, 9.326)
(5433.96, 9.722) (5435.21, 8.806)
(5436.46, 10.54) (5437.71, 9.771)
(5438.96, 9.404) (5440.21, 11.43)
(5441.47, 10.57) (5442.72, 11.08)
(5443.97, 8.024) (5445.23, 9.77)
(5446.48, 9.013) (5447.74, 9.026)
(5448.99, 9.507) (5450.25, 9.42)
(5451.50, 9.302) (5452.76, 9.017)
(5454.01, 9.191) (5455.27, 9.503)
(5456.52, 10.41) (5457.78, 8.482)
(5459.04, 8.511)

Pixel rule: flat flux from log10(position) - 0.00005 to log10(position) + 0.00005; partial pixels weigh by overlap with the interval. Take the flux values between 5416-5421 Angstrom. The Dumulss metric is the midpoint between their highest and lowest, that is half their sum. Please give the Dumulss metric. 10.5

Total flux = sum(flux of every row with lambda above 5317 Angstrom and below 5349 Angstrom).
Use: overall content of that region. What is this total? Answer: 235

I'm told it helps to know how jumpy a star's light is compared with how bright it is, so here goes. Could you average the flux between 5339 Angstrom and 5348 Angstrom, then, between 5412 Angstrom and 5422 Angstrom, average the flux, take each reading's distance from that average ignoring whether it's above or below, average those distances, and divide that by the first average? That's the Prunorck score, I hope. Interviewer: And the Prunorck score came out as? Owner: 0.067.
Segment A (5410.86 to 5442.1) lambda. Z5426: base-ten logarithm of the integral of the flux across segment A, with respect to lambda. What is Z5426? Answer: 2.5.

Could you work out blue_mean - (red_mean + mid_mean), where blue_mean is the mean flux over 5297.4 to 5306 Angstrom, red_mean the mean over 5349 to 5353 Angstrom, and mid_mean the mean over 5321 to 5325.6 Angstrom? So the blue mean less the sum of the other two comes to -9.3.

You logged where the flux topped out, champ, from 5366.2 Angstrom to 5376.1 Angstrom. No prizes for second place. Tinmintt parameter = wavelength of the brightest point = 5368.04 Angstrom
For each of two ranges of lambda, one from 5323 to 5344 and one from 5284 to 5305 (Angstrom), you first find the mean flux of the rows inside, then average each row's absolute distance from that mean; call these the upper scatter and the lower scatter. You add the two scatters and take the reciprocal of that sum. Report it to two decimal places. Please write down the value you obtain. 0.92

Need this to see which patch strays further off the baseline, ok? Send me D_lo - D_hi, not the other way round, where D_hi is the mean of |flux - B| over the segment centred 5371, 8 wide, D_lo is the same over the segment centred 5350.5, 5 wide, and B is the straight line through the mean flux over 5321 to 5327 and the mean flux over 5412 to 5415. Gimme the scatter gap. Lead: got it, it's -0.5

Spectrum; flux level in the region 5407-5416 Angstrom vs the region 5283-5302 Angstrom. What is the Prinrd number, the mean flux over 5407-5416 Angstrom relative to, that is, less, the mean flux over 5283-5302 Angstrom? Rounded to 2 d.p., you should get 0.07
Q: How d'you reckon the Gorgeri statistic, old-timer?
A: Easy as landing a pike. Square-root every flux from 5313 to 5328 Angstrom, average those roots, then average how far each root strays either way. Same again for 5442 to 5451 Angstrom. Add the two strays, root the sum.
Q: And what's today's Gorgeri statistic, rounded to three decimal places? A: 0.466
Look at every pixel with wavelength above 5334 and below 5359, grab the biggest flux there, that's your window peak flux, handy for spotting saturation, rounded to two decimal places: 10.18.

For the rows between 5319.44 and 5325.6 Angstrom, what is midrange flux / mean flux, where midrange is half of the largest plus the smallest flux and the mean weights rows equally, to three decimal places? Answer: 0.990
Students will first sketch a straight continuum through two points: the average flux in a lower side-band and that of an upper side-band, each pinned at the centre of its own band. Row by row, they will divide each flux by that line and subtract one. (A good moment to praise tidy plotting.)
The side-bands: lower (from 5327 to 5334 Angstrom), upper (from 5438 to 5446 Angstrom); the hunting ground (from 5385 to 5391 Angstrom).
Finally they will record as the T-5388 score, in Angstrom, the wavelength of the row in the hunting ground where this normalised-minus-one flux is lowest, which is 5386.62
